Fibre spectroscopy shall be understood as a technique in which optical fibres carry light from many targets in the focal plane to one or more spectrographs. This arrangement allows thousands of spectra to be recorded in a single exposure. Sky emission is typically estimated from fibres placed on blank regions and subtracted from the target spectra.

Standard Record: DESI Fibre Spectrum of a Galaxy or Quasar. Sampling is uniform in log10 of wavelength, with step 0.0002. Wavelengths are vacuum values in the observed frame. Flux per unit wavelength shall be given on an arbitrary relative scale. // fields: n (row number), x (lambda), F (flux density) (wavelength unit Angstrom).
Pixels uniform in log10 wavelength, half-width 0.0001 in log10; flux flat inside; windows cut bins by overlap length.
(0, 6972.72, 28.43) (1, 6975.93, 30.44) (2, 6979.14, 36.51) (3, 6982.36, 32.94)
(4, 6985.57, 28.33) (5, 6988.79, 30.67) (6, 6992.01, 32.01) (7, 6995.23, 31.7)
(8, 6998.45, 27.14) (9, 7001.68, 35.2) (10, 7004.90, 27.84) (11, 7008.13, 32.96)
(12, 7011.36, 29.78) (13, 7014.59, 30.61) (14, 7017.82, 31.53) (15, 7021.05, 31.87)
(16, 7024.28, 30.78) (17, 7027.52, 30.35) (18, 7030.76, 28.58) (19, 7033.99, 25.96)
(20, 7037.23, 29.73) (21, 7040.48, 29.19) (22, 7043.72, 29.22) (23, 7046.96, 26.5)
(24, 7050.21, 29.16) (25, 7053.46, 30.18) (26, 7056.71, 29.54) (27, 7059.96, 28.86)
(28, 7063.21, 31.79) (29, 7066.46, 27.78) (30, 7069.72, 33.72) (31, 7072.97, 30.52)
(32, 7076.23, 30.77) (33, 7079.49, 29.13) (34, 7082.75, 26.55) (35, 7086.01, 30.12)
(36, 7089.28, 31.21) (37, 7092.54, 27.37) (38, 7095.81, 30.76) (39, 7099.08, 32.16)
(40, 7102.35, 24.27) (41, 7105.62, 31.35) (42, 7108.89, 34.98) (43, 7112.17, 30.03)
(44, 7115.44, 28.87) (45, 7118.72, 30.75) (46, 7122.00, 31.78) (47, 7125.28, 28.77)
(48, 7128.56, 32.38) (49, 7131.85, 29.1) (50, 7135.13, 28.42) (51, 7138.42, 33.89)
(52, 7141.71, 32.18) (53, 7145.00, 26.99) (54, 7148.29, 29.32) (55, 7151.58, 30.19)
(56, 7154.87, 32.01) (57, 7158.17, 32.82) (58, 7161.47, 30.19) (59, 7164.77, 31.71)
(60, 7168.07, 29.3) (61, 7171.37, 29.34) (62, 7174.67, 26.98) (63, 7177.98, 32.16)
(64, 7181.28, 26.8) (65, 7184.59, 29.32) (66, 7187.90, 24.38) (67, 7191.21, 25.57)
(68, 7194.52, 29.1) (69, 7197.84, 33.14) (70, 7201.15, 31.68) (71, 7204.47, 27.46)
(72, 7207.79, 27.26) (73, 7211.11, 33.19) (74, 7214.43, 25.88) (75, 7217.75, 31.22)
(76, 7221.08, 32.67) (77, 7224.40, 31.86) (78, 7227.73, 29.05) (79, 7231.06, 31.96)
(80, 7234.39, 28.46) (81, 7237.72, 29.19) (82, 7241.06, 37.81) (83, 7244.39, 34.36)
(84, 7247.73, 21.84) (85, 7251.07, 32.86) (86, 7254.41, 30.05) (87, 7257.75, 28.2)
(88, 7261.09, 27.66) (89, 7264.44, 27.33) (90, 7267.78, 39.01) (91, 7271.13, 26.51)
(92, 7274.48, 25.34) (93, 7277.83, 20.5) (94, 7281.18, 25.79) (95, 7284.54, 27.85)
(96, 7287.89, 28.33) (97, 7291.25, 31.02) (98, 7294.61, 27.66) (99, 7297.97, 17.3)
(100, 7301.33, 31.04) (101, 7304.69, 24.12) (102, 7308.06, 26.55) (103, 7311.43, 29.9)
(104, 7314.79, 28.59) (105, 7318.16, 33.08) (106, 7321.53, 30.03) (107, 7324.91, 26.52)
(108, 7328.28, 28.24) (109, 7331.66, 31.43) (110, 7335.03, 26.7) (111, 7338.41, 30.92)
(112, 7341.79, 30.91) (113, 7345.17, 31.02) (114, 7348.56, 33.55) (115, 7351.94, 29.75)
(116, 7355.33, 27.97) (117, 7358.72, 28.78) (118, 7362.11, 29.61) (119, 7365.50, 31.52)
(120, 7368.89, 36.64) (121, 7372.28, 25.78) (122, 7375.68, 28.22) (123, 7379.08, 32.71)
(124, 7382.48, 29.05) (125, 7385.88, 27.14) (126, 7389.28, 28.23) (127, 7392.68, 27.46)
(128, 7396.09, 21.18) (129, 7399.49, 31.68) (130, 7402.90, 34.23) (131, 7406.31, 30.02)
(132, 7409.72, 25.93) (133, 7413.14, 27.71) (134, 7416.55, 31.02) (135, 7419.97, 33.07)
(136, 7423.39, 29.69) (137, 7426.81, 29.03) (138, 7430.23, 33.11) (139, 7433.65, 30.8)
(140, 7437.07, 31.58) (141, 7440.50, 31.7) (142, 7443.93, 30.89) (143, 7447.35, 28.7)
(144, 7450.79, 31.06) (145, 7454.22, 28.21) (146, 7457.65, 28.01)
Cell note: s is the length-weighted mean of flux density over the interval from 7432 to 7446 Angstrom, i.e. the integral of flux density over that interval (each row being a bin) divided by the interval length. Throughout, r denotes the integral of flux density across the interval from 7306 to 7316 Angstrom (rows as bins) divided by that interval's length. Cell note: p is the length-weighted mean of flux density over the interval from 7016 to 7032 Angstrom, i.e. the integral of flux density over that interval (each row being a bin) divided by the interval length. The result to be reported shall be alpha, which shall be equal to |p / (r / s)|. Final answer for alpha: 34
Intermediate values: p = 30.7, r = 28.2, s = 31.2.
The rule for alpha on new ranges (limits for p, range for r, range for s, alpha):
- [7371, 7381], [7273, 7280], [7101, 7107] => 35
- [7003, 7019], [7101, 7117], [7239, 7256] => 32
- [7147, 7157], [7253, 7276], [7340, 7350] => 33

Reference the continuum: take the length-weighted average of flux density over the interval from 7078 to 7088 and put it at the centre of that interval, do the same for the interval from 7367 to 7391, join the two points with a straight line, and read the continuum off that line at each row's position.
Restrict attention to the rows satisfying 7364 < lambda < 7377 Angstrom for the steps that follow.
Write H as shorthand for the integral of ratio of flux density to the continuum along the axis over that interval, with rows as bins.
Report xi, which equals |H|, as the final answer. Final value 13.4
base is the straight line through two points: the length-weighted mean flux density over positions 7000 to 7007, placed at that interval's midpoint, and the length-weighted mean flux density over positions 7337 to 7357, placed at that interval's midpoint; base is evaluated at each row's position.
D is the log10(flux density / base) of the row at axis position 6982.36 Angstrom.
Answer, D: 0.02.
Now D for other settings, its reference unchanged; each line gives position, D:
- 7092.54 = -0.06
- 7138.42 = 0.04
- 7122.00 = 0.01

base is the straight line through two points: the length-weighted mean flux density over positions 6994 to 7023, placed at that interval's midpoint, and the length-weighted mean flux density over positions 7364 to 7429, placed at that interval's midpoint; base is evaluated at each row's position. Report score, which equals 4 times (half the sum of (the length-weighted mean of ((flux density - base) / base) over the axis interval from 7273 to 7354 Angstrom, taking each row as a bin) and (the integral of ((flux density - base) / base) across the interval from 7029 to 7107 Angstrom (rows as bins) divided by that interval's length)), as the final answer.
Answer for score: -0.20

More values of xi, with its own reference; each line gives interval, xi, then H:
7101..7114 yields 13.7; 13.7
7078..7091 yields 13.3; 13.3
